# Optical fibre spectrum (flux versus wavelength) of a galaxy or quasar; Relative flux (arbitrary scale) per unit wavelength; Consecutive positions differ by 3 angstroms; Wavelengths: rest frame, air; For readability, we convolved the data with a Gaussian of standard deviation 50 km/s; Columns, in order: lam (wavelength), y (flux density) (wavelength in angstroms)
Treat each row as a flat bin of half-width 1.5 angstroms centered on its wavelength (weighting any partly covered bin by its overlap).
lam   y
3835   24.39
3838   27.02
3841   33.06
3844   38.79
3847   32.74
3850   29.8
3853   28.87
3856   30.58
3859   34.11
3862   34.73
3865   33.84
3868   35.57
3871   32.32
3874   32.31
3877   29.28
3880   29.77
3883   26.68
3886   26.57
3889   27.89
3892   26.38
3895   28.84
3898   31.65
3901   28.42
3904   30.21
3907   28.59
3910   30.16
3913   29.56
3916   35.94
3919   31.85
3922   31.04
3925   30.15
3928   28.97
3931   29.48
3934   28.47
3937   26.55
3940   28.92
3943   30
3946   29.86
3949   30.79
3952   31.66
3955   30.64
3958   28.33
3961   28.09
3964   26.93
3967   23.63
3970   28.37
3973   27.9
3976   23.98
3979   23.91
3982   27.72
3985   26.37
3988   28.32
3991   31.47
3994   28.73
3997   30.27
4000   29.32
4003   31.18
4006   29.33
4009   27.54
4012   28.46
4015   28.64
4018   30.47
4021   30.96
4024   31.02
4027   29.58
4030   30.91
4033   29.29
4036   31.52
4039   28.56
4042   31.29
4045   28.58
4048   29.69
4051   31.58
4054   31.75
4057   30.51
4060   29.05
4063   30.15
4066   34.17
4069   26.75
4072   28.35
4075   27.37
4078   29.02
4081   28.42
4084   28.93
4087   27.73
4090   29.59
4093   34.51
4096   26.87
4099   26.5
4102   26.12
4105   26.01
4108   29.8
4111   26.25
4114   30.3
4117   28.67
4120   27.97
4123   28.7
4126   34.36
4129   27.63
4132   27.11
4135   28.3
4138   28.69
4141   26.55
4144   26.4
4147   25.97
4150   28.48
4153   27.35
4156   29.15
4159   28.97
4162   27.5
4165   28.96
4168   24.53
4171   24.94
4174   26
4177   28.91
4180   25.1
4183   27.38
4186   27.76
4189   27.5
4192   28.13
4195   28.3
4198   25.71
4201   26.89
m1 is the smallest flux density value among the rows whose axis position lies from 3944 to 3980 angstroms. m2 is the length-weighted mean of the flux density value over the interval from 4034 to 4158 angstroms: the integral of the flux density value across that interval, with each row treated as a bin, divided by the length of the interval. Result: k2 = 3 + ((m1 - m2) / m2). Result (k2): 2.82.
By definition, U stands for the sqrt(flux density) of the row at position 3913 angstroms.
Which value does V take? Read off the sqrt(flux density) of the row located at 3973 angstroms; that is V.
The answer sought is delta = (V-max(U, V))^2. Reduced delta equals 0.02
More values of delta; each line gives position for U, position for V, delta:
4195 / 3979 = 0.18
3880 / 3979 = 0.32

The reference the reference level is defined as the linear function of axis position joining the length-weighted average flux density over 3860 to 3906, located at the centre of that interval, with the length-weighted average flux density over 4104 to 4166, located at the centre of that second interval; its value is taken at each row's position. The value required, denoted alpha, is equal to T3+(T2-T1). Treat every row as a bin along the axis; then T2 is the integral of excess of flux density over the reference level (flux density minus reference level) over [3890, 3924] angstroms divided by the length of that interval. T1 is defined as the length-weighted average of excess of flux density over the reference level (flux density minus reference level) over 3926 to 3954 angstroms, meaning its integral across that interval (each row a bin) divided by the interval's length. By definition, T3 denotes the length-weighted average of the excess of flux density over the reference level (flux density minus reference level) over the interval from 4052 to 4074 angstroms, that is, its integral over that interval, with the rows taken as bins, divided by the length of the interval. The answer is 1.7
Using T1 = -0.4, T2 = 0.1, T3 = 1.2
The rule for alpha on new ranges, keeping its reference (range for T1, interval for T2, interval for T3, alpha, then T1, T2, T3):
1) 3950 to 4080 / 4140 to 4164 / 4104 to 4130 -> 0.1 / -0.1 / -0.5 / 0.5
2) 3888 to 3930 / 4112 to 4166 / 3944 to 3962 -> 0.5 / -0.1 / 0.1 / 0.2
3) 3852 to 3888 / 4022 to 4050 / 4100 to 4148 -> 0.0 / 0.8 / 1.0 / -0.3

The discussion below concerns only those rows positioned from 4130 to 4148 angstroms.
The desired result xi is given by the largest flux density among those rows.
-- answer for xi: 28.69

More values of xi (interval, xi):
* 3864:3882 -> 35.57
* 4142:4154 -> 28.48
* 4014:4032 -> 31.02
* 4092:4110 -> 34.51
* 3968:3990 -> 28.37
